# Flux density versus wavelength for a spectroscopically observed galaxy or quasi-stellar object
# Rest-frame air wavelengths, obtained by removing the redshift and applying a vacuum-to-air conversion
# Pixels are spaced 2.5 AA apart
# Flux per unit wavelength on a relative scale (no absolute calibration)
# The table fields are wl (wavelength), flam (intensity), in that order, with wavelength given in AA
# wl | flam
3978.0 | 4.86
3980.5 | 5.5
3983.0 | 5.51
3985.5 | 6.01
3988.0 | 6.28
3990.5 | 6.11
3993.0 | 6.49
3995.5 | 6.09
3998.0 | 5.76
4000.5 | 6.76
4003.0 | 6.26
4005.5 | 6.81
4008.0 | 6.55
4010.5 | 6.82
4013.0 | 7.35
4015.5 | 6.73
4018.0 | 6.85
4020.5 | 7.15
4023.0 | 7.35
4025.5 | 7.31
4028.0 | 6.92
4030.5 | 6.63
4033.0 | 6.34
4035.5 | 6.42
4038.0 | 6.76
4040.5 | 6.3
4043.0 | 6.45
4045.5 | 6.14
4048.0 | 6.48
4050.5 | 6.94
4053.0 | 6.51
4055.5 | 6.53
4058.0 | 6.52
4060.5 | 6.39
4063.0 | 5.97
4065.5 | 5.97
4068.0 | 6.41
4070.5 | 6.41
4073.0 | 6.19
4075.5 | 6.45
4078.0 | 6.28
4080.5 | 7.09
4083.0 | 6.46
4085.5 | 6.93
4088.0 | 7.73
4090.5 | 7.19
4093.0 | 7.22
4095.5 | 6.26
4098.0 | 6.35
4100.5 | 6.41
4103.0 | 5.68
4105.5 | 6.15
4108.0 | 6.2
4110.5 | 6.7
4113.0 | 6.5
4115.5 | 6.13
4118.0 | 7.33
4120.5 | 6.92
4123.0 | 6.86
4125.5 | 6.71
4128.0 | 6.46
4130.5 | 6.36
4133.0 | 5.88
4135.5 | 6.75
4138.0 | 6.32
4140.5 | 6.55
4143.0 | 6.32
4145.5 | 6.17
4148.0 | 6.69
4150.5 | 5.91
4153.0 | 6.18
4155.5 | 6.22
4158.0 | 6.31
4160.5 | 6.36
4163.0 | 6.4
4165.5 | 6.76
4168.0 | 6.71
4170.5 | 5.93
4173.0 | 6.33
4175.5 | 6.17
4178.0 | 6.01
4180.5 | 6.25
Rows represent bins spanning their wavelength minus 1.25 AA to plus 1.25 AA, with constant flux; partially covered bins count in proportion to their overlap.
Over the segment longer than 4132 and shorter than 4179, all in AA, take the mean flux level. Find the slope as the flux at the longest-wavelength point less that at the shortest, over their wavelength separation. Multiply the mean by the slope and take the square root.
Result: 0.14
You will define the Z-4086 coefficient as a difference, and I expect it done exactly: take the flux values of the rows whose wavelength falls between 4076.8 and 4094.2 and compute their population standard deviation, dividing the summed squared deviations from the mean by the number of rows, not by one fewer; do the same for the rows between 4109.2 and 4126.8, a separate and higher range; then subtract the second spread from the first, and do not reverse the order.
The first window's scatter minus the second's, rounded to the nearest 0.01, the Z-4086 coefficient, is 0.11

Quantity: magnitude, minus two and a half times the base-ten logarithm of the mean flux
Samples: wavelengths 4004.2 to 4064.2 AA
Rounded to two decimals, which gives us -2.06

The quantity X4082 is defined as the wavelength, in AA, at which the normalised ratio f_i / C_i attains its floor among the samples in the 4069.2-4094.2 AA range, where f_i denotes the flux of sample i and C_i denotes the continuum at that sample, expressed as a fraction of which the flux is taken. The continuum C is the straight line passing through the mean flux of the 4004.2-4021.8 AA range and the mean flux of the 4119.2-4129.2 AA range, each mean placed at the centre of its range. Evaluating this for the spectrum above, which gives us 4073.0 AA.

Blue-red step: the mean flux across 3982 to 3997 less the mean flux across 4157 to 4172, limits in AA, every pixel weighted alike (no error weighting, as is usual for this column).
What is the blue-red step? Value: -0.3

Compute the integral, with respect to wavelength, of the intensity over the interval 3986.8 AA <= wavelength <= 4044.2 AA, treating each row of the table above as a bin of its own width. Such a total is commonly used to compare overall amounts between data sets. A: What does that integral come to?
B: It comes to 381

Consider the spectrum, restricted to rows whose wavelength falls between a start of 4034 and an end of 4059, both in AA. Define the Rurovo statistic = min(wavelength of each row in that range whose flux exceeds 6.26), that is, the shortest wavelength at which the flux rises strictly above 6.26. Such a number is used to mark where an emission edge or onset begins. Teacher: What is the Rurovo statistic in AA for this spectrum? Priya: 4035.5 AA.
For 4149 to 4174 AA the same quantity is 4158.0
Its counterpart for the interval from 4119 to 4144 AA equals 4120.5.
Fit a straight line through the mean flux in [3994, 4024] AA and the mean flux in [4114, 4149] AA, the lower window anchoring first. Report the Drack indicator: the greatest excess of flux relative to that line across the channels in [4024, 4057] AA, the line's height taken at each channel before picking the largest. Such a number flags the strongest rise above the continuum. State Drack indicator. 0.63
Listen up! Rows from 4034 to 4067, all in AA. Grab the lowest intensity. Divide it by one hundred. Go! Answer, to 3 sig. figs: 0.0597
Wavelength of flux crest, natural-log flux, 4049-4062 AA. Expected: 4050.5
